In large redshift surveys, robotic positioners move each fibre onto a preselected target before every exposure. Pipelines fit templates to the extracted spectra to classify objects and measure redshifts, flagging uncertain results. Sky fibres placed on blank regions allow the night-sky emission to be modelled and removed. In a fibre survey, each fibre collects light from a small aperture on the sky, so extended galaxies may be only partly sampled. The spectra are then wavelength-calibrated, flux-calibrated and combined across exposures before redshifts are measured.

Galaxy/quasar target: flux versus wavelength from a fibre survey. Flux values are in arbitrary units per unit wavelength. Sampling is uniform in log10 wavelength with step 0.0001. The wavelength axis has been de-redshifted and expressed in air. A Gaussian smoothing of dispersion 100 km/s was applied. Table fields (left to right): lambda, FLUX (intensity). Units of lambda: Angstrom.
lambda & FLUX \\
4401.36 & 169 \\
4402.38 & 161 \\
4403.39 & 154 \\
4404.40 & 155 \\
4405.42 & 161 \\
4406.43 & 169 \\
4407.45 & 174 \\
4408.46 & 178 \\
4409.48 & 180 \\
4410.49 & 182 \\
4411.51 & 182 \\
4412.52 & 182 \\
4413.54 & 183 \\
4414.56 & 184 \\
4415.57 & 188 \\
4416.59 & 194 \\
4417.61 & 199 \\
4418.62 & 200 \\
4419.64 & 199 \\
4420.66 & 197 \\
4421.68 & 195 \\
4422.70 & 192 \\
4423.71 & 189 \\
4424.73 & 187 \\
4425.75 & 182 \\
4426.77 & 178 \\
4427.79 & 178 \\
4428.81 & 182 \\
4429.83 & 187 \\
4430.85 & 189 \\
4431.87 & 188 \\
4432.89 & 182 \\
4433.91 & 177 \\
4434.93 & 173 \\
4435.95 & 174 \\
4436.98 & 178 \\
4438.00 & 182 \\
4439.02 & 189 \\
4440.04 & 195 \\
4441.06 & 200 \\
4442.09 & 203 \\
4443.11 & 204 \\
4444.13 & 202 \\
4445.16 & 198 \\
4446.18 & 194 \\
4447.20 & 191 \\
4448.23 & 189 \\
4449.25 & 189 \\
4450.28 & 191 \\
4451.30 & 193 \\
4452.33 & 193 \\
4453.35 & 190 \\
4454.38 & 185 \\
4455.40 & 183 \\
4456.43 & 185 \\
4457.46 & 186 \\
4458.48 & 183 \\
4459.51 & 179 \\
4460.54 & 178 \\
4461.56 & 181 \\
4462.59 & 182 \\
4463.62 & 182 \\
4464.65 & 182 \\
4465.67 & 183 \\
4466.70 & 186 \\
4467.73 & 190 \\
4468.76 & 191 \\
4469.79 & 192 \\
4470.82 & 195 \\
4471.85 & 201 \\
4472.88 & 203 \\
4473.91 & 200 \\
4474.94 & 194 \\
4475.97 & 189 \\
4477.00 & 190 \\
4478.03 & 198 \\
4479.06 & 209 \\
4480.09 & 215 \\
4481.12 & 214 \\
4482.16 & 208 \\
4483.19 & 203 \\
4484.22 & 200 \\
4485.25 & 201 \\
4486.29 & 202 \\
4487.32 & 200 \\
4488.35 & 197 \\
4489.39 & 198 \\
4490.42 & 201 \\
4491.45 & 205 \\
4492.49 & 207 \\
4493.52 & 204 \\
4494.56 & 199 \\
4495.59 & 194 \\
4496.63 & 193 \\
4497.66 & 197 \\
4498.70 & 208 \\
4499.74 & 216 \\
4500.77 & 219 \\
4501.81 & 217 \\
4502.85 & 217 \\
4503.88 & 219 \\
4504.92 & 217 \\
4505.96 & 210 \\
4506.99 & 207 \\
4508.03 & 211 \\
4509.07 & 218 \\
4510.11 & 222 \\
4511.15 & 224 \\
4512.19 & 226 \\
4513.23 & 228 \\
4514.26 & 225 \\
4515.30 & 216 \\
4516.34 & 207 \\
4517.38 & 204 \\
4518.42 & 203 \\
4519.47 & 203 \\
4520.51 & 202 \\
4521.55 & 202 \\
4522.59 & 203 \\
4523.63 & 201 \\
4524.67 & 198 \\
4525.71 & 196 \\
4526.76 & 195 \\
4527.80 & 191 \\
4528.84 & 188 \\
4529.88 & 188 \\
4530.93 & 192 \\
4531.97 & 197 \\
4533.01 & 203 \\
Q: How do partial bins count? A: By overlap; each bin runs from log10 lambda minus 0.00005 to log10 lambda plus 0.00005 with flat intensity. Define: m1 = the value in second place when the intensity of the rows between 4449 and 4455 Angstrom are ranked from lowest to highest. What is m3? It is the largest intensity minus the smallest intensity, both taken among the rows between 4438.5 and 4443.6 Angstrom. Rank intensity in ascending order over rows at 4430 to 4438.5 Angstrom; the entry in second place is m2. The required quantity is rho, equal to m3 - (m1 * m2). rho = -32871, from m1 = 189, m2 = 174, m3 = 15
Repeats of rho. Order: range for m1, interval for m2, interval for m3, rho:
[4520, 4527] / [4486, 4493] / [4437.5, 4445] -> -38786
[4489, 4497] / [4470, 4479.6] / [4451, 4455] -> -36852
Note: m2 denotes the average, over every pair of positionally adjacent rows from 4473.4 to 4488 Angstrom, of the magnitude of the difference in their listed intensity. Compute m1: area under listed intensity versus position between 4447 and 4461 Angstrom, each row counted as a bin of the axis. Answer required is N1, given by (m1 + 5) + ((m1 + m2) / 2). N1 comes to 3926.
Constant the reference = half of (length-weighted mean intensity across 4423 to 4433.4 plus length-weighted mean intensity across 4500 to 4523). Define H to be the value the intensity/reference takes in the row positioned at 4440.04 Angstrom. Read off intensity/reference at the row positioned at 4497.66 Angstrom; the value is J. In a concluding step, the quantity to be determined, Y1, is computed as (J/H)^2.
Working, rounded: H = 0.98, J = 0.99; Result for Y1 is 1.02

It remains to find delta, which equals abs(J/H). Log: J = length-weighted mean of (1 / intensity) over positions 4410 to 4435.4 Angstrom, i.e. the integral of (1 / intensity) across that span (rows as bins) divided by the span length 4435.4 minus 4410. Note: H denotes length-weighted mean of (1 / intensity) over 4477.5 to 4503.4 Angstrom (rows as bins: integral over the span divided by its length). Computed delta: 1.10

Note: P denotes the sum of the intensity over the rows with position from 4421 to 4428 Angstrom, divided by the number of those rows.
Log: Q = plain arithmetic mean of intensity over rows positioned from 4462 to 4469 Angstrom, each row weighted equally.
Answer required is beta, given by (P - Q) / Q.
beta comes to 0.00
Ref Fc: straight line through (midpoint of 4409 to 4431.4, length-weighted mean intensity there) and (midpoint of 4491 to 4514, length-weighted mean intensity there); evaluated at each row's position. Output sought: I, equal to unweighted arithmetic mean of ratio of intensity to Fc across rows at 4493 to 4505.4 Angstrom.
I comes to 0.987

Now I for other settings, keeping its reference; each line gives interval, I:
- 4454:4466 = 0.915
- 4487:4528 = 0.973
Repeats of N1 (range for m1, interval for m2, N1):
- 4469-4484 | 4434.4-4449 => 4521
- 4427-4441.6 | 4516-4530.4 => 4029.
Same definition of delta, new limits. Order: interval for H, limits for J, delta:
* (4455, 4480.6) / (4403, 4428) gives 1.04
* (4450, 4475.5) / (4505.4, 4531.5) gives 0.91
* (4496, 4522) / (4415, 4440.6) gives 1.14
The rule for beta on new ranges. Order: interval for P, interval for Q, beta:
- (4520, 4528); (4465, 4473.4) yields 0.03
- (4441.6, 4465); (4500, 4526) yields -0.11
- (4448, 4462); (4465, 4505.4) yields -0.08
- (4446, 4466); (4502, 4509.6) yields -0.13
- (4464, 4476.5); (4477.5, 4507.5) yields -0.07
